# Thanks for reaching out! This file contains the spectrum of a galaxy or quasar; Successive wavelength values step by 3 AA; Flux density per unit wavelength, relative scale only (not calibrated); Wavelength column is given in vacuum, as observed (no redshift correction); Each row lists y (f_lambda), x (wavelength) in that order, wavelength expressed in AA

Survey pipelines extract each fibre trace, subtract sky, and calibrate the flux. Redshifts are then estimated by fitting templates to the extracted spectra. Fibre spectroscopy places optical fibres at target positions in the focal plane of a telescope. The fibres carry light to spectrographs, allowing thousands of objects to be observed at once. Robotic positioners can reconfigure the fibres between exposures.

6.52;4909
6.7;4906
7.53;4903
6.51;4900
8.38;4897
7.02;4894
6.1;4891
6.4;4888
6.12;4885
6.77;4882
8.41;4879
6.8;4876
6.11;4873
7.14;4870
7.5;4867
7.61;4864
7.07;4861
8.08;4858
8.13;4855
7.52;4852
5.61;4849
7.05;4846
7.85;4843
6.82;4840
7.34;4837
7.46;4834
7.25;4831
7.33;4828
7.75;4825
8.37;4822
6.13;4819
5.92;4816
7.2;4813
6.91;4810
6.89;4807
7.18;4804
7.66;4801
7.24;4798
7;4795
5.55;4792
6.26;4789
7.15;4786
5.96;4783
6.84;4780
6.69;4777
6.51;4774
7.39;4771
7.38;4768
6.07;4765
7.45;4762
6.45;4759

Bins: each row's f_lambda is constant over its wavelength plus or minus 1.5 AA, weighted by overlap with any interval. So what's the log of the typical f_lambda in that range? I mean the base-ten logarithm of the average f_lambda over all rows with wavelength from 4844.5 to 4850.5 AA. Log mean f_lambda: 0.801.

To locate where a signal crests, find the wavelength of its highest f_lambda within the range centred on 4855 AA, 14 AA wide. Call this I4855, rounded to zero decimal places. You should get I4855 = 4855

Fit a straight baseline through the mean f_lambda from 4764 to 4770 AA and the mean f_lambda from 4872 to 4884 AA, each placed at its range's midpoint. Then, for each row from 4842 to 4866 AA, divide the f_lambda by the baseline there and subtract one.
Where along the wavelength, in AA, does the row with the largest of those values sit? 4855 AA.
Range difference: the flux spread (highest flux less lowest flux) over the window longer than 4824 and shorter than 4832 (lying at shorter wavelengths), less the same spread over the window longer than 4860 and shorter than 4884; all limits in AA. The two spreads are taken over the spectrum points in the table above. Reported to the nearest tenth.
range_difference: -1.8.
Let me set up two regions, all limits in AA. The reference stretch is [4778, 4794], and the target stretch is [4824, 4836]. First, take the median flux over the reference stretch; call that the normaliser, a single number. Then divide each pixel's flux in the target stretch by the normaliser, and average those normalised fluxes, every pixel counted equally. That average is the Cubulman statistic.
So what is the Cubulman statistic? 1.19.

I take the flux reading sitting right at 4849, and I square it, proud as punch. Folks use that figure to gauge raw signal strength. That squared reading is 31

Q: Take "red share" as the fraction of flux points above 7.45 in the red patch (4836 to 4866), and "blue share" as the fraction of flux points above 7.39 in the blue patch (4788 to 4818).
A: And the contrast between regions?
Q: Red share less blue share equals 0.4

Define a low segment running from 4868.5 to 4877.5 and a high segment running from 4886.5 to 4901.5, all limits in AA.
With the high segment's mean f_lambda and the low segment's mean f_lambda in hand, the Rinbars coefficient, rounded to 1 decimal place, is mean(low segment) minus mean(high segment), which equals -0.2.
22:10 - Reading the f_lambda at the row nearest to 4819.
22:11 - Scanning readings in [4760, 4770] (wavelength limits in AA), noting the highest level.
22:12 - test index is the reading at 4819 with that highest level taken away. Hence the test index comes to -1.3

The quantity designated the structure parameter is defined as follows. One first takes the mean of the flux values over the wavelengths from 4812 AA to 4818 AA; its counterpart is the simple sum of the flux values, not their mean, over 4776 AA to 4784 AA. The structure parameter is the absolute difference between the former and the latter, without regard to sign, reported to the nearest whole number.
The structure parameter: 13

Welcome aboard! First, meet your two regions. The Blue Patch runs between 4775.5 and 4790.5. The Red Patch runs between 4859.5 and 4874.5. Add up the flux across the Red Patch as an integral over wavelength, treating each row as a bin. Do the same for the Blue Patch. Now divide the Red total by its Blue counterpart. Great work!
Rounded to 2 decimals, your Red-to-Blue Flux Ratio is 1.08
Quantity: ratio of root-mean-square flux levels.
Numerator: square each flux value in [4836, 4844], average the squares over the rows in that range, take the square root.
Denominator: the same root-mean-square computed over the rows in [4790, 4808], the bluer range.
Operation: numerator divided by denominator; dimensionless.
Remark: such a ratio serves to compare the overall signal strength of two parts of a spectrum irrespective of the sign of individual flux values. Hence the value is 1.06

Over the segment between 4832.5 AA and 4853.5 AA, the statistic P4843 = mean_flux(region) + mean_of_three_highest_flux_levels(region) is 14.7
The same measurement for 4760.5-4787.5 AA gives 14.2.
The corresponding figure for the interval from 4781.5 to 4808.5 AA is 14.1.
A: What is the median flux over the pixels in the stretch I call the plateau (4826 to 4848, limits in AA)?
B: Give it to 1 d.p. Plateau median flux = 7.3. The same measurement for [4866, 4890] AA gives 6.8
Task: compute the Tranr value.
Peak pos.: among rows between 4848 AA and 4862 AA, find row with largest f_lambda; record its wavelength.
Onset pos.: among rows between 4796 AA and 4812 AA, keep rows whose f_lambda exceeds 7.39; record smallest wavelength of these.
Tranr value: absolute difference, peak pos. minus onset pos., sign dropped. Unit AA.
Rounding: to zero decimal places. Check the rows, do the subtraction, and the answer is 54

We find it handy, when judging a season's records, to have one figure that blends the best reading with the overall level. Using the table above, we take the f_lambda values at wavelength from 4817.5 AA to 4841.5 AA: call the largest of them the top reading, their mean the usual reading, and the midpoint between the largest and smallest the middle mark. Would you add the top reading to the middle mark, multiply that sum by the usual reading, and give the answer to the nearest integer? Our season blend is 114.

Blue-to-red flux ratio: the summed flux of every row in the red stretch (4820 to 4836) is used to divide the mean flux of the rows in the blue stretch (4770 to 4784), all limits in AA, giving 0.175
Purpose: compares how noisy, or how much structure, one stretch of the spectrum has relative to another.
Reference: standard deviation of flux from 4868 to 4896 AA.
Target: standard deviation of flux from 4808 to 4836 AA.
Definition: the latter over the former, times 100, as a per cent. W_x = 103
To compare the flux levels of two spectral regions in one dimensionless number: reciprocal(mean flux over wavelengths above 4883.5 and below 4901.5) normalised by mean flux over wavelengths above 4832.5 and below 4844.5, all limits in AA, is 0.0201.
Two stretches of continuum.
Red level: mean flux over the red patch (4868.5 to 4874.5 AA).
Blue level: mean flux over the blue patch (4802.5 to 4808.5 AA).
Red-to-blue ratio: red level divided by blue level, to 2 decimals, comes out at 0.94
